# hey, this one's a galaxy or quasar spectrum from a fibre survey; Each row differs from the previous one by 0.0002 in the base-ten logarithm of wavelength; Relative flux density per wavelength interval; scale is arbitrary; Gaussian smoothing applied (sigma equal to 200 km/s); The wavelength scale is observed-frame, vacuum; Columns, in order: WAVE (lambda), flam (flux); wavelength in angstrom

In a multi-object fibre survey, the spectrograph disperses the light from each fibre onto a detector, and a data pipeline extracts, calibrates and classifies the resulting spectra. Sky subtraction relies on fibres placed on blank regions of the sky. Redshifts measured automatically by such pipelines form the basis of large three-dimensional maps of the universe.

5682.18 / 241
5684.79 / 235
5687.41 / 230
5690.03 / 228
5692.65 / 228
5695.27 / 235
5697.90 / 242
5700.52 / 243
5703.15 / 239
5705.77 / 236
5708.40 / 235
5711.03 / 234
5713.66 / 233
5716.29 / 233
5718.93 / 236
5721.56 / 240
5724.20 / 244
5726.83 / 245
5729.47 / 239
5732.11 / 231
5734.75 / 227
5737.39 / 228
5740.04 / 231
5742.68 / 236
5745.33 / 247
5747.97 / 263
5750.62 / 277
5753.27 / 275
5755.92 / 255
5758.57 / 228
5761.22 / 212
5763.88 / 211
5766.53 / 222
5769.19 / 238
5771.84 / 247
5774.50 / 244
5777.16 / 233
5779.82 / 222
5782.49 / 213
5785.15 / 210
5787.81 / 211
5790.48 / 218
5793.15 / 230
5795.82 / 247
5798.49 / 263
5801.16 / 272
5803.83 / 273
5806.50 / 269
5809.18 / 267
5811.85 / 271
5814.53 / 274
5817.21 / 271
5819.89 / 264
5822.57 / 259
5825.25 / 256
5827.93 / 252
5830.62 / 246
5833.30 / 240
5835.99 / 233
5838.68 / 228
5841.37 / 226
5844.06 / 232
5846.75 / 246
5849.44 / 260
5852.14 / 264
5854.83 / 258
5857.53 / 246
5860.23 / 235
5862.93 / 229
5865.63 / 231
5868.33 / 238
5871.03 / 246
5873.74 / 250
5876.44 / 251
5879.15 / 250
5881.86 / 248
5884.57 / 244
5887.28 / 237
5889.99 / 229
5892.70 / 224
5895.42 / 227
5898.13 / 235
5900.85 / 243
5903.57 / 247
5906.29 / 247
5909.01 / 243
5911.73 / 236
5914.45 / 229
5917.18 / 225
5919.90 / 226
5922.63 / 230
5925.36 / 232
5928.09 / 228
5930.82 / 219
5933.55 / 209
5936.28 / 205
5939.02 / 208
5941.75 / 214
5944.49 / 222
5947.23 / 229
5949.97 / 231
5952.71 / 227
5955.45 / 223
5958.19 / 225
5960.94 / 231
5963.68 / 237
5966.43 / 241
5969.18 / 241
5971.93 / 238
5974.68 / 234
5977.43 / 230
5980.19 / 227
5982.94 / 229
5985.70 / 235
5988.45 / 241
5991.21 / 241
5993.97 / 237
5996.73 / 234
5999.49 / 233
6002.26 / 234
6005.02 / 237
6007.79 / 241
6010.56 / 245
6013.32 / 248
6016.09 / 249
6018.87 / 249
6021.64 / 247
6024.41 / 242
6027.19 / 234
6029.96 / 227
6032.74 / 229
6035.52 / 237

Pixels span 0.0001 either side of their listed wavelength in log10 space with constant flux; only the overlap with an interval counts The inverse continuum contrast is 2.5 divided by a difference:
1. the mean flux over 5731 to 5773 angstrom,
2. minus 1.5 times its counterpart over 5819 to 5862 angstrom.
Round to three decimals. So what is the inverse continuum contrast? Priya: -0.019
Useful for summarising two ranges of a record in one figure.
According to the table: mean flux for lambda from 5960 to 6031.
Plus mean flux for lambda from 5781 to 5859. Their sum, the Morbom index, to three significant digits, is 486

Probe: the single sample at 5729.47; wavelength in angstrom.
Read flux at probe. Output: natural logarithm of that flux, 5.476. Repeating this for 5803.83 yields 5.609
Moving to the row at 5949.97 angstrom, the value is 5.442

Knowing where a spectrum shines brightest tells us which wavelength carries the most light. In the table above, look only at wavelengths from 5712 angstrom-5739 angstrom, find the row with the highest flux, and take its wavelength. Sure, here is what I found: 5726.83 angstrom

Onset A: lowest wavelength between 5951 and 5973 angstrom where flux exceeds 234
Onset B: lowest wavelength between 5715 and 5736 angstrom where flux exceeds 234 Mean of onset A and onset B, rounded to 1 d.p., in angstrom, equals 5841.3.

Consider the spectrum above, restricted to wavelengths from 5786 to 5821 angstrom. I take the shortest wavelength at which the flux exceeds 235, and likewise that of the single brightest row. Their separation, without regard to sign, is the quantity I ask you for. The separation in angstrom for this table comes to 18.7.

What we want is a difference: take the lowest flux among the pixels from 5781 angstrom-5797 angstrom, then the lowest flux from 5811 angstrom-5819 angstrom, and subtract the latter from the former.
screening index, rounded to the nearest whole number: -61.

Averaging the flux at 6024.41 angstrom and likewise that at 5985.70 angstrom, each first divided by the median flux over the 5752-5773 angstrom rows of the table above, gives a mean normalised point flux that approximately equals 1.02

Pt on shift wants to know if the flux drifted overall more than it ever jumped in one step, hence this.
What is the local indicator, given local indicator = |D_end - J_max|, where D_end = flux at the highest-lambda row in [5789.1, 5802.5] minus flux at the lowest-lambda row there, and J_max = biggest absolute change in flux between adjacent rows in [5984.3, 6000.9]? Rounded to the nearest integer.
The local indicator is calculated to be 48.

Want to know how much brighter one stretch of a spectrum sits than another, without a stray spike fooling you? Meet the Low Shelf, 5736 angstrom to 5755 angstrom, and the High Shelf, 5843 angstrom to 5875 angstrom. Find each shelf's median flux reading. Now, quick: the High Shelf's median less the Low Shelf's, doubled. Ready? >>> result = -2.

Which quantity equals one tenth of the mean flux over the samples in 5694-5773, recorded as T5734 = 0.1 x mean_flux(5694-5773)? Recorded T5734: 23.9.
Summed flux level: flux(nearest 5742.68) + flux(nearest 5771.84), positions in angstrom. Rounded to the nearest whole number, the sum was 483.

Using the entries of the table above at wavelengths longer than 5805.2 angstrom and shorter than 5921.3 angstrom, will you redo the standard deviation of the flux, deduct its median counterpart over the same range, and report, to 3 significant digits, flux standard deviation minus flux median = -232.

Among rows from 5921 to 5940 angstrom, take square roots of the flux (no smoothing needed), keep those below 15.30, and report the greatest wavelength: 5939.02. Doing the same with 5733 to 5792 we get 5790.48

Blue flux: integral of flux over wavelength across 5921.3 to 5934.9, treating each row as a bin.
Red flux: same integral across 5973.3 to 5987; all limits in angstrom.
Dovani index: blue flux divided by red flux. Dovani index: 0.96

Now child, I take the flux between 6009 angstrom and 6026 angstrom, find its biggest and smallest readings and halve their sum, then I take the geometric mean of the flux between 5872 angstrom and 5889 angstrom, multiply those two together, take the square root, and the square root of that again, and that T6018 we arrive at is 15.7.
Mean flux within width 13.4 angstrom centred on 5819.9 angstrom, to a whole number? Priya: 265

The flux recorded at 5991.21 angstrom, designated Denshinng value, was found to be 241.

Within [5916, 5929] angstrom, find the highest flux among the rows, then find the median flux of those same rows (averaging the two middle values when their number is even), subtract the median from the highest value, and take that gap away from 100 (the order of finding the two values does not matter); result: 96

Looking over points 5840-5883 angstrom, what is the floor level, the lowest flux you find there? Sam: 226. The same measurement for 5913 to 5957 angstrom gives 205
